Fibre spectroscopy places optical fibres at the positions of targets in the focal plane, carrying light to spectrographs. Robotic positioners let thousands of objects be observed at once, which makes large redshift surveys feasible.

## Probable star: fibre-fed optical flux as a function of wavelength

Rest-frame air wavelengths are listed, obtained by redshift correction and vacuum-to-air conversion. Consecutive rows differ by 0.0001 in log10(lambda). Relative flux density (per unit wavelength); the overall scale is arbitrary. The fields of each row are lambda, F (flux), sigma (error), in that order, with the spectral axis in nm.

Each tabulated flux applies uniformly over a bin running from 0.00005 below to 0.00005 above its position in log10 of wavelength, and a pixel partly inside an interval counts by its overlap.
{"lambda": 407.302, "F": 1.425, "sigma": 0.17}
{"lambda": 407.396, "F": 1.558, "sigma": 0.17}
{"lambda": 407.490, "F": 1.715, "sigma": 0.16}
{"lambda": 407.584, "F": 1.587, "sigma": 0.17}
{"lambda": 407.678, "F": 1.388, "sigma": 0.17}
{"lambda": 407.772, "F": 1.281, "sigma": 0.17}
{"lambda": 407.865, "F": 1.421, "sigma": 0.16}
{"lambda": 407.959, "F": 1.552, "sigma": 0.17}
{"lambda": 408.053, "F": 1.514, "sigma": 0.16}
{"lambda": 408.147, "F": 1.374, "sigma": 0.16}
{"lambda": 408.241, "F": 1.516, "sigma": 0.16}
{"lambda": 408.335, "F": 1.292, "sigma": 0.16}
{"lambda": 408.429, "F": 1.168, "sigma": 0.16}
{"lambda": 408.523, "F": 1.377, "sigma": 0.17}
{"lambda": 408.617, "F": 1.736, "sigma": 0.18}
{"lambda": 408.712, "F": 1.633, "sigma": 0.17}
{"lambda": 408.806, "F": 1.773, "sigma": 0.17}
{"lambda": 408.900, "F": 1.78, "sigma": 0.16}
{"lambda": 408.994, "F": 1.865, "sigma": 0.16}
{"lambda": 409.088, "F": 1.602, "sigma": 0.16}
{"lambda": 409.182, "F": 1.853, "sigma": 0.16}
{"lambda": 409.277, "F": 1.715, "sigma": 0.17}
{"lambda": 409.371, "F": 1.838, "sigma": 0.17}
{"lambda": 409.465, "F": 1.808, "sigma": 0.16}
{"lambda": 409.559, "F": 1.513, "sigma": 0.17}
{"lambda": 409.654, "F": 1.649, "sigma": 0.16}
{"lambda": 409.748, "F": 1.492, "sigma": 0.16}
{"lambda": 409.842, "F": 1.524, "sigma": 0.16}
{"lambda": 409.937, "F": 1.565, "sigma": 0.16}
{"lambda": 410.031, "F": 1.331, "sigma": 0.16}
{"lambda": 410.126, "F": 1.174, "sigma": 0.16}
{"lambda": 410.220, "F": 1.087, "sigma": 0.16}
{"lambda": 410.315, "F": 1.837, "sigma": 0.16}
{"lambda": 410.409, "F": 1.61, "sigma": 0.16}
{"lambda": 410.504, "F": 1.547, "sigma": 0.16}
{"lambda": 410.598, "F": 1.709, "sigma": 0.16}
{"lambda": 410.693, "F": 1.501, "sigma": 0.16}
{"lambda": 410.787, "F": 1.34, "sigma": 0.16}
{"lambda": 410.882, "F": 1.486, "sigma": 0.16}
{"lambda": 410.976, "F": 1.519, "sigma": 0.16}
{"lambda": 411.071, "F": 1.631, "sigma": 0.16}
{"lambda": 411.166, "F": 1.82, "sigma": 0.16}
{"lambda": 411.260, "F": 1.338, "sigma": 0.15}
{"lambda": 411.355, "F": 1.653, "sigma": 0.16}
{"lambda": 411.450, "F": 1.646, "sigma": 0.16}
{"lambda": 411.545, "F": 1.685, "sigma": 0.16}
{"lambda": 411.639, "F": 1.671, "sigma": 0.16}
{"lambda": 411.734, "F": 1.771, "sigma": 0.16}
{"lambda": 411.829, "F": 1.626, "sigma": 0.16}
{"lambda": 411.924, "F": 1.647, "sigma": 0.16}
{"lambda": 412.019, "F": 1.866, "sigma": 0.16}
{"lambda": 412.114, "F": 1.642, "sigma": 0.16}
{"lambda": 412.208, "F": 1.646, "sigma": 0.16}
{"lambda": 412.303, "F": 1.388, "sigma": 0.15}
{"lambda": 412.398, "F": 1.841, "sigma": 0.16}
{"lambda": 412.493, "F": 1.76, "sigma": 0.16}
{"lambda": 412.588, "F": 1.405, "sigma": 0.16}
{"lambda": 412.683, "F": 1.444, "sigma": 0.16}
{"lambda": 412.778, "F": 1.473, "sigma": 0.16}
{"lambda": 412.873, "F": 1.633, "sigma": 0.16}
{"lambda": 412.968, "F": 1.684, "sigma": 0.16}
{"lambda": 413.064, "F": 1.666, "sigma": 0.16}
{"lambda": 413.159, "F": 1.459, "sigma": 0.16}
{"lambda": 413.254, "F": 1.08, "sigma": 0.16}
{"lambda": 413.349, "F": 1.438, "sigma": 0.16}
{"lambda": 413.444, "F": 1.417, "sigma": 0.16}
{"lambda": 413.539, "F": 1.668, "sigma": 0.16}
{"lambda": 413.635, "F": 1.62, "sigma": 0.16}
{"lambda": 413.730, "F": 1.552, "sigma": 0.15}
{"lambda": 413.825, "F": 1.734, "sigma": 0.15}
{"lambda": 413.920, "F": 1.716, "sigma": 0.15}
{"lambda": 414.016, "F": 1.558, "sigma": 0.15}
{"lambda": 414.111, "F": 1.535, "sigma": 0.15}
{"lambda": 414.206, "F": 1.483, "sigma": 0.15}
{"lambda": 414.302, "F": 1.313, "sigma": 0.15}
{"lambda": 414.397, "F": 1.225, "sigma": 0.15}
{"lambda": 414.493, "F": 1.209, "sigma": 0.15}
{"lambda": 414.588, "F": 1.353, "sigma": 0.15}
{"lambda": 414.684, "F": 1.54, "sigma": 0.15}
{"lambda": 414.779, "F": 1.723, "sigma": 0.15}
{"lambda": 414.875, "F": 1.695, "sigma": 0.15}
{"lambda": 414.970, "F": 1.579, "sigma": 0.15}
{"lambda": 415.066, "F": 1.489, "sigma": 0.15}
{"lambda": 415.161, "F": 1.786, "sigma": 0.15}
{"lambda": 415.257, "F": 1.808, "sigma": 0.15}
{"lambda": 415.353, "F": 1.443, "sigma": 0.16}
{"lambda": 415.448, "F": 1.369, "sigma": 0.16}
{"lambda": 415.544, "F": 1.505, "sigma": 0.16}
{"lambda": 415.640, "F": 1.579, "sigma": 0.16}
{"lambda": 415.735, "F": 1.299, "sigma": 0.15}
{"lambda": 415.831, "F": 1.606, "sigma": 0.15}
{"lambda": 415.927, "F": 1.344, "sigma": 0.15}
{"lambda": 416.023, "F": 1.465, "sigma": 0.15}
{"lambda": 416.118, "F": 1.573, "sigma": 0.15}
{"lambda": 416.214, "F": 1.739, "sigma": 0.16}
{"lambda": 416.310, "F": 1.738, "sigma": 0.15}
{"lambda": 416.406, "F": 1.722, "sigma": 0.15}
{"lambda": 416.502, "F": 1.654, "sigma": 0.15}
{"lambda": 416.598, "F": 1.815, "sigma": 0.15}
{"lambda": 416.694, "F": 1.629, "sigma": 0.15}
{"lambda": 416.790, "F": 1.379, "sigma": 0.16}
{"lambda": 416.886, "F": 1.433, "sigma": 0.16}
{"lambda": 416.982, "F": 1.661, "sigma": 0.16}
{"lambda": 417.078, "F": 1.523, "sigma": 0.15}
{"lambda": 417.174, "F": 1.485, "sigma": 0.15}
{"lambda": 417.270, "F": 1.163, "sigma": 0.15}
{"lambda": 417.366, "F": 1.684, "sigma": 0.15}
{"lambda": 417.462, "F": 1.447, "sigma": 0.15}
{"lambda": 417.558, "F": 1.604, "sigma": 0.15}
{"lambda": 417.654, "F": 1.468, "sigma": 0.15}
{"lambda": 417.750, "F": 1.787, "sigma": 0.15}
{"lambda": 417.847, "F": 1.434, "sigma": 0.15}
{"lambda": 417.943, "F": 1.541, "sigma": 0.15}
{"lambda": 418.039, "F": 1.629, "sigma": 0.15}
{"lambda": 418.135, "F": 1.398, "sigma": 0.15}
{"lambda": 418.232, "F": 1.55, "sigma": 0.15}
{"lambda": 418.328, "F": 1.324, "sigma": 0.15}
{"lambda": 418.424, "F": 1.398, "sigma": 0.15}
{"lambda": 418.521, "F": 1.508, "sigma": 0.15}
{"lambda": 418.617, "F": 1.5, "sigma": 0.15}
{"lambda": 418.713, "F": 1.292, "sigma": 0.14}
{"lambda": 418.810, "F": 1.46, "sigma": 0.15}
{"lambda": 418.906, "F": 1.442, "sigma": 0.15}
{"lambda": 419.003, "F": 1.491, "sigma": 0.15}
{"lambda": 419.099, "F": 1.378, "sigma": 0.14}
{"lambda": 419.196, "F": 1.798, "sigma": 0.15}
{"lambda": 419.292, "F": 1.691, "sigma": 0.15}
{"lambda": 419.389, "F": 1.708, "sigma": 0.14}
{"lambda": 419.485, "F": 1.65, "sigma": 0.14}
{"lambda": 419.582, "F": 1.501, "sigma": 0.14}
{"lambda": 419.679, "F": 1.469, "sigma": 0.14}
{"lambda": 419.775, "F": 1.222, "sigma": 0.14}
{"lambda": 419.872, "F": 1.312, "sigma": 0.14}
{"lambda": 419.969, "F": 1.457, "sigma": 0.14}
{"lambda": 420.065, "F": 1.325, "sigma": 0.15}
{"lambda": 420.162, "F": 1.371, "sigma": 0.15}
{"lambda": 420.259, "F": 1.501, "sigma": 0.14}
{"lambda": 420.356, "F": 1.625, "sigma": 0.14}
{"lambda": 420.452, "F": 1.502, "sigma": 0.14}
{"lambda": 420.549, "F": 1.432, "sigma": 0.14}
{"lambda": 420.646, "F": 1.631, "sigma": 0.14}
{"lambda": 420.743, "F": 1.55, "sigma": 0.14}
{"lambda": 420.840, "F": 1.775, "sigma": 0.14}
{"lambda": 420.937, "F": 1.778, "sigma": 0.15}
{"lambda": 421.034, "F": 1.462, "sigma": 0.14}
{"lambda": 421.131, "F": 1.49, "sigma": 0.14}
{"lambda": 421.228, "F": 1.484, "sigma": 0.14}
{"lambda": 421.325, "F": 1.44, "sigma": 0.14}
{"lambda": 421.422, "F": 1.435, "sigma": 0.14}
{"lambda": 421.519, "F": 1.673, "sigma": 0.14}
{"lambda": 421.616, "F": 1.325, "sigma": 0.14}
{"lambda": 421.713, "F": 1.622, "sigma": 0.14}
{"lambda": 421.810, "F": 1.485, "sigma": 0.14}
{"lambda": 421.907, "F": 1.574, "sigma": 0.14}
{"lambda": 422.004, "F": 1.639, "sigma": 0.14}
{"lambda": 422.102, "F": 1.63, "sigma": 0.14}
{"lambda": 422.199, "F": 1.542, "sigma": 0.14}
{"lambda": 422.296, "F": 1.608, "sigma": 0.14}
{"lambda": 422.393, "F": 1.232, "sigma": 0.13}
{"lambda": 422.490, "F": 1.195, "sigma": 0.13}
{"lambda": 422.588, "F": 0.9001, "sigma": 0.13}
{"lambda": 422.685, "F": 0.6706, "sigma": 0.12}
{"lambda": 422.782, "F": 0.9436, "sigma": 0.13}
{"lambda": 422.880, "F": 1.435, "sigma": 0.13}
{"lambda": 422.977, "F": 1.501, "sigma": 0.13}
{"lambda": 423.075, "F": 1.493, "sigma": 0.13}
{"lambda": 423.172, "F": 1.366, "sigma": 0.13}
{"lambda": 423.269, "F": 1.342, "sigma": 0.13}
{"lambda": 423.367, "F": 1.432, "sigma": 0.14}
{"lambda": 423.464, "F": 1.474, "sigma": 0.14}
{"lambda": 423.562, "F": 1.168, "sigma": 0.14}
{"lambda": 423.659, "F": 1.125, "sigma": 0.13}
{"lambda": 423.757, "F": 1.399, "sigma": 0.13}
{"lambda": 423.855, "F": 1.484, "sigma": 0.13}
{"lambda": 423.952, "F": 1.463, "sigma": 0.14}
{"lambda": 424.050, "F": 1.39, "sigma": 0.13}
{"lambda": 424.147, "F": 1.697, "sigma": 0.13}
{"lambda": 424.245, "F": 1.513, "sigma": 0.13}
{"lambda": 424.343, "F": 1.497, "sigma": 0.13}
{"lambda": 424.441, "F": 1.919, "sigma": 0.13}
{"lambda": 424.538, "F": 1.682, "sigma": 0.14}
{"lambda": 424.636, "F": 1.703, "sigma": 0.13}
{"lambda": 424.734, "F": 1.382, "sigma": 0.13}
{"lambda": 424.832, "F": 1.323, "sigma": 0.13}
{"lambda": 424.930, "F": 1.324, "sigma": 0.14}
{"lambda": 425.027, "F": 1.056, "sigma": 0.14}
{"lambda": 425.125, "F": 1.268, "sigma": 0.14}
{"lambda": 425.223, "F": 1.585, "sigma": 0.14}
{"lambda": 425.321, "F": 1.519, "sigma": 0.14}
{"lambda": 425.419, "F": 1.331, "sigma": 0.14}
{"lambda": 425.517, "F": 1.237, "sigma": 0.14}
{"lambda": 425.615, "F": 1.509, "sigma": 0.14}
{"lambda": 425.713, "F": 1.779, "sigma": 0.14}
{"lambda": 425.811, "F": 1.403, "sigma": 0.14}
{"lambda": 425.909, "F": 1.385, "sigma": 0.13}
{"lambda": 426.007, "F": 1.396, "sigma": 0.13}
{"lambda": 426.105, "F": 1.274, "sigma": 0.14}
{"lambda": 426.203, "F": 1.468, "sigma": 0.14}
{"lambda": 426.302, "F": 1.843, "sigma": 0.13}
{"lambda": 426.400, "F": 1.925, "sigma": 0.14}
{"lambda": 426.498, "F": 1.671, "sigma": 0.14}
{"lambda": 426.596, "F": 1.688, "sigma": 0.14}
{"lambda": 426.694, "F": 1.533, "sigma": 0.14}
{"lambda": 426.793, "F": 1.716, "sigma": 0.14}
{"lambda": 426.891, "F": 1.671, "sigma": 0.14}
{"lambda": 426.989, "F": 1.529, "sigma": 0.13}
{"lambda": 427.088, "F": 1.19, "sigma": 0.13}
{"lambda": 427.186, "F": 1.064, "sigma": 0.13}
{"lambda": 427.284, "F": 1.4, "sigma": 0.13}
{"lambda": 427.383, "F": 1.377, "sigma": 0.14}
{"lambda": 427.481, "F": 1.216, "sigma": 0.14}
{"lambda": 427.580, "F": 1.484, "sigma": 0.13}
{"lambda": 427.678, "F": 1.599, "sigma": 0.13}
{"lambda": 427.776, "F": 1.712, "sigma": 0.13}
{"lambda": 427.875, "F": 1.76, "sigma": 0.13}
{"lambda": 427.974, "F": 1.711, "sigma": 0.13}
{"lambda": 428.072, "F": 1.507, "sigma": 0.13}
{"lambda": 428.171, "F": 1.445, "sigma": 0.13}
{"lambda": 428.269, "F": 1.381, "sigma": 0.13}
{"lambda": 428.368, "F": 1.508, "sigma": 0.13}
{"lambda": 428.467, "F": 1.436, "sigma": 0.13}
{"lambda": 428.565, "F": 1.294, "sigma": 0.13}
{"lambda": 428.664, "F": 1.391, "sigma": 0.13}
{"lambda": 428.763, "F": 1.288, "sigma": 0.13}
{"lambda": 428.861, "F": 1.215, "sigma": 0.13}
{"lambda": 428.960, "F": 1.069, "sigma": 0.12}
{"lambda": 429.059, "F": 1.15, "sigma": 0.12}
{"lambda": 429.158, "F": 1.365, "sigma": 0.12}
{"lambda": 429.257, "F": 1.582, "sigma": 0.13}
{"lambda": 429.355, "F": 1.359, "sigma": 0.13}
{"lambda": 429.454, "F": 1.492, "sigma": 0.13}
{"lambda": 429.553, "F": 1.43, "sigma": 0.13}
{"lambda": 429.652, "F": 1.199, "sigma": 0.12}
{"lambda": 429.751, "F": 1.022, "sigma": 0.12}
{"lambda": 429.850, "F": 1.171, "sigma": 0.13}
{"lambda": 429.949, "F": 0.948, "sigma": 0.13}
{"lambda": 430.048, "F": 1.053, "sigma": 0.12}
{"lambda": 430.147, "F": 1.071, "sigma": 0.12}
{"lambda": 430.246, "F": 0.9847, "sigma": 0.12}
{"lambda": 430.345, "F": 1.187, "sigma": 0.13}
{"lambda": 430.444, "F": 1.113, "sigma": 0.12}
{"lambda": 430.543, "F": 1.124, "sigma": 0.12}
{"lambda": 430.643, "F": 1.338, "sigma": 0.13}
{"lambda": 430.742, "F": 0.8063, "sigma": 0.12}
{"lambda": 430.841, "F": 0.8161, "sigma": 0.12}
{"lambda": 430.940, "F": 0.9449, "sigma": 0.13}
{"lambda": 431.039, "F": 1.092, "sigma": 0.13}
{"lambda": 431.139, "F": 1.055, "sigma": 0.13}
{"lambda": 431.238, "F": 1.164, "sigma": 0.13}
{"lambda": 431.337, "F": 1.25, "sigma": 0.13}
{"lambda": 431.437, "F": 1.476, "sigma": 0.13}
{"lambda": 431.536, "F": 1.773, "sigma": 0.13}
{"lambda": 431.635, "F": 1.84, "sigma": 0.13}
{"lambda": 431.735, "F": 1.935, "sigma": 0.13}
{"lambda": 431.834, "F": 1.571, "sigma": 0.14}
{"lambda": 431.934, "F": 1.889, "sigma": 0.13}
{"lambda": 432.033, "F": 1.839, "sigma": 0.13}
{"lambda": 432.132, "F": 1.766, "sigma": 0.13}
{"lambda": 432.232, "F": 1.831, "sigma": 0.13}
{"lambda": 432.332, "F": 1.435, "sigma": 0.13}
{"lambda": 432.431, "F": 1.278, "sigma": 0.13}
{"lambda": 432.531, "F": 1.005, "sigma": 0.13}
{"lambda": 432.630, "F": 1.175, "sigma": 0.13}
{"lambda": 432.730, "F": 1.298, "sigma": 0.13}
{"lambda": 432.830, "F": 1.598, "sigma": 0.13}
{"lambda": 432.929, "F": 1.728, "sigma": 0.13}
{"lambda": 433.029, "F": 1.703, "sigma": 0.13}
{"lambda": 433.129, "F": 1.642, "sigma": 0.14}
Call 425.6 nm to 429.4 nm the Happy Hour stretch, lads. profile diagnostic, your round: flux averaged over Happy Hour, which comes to 1.469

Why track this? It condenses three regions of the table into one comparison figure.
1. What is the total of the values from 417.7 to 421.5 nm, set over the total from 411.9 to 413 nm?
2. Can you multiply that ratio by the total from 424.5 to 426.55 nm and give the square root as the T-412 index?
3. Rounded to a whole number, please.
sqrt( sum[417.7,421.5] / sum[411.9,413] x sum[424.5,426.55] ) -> 10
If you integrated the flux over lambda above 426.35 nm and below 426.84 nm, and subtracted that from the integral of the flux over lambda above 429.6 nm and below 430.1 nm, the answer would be -0.30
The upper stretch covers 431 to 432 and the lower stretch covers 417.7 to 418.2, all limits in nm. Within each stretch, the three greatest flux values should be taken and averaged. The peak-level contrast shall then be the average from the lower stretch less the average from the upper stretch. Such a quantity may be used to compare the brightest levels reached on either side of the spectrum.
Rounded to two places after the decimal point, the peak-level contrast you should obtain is -0.24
